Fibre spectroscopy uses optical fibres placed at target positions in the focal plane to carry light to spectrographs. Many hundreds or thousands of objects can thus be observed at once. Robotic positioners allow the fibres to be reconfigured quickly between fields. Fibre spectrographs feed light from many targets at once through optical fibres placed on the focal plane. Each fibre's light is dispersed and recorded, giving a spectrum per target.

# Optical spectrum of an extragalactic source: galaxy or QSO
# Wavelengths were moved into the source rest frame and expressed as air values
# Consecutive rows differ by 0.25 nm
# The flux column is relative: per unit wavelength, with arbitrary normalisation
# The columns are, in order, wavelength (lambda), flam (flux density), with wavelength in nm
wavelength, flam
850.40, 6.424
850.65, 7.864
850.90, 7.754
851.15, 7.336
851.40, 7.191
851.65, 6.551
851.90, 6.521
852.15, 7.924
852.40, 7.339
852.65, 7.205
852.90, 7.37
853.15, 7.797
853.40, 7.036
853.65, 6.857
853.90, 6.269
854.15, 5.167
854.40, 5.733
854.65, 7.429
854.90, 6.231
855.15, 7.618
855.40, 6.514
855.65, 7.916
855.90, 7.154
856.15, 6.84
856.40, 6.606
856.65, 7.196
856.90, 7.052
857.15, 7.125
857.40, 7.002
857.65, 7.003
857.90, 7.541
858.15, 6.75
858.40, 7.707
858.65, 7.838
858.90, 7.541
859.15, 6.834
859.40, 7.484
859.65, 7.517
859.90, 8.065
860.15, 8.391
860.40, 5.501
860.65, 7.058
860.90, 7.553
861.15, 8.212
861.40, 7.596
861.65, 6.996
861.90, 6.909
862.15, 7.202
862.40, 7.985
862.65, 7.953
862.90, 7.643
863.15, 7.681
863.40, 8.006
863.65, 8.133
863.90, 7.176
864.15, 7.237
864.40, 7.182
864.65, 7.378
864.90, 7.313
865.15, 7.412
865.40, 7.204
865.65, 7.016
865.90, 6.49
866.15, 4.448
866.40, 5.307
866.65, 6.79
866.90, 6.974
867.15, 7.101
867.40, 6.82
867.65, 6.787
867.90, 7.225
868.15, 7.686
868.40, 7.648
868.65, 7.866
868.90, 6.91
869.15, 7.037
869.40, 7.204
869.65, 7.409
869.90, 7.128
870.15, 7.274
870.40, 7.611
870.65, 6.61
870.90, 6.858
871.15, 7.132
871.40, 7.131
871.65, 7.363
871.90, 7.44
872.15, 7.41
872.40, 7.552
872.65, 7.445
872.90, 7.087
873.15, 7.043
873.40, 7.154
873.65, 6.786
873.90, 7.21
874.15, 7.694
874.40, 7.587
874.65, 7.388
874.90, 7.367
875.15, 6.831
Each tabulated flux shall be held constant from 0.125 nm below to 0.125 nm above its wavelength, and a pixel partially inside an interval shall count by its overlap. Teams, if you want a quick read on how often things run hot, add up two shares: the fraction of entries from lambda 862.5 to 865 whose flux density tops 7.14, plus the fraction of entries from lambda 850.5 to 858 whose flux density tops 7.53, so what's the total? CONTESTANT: 1.23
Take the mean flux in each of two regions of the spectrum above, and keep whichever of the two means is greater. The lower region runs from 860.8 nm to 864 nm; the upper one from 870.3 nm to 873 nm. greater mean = 7.62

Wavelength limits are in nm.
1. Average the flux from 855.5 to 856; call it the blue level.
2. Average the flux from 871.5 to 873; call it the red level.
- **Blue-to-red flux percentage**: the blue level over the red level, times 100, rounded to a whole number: 102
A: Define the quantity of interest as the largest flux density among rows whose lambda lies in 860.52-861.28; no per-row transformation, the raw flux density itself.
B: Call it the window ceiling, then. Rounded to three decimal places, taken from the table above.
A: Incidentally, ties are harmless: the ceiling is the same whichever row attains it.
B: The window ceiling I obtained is 8.212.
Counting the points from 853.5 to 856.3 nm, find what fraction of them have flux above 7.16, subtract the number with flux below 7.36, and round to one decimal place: -7.7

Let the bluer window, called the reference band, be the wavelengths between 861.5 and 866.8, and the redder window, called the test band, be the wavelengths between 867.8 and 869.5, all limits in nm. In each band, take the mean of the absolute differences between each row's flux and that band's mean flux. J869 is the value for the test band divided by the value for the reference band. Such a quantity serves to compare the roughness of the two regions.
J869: 0.56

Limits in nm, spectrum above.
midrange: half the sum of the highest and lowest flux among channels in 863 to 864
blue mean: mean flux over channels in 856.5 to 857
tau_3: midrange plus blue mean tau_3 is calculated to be 14.8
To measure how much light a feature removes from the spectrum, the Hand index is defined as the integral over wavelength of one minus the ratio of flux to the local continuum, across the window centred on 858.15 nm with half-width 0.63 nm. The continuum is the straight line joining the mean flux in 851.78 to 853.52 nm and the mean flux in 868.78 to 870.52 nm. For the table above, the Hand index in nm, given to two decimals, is -0.01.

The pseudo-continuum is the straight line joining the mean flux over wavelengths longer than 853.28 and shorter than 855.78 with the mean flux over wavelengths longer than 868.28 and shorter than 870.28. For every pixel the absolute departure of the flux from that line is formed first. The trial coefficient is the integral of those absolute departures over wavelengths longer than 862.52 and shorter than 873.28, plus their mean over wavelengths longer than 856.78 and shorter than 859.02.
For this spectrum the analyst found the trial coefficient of 5.0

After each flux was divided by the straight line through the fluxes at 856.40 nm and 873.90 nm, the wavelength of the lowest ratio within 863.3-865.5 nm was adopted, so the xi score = 865.40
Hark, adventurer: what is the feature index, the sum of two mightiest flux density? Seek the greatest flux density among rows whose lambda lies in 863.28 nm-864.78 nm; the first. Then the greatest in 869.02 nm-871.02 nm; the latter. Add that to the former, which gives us 15.7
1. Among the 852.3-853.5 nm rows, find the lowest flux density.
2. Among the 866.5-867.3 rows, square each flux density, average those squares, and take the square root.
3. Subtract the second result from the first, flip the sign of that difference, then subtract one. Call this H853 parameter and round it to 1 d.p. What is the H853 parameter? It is -1.1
